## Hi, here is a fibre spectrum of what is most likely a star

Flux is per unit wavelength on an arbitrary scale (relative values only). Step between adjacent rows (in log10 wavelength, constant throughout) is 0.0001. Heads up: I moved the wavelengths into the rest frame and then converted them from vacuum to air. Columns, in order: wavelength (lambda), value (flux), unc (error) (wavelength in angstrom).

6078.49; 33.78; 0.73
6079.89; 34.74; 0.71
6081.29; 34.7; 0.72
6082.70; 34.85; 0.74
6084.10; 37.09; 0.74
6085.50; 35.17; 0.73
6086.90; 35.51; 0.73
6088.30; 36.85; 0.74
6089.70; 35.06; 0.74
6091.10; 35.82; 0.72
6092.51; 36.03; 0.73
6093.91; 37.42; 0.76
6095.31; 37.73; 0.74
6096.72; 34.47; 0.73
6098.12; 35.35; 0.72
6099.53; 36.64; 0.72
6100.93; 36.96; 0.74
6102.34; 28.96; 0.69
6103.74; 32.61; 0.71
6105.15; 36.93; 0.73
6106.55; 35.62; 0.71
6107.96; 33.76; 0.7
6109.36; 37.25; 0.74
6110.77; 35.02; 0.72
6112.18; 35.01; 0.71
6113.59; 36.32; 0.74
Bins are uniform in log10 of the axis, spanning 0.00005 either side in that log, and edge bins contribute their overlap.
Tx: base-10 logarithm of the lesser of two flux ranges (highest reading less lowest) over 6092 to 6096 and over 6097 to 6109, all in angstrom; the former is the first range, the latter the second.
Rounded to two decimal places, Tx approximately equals 0.23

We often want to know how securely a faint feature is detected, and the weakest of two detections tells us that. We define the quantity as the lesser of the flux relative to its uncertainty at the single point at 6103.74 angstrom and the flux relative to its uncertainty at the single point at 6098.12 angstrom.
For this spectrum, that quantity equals 45.9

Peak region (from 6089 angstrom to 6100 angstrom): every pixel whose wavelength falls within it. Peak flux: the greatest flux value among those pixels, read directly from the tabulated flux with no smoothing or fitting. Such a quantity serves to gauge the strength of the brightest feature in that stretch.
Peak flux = 37.73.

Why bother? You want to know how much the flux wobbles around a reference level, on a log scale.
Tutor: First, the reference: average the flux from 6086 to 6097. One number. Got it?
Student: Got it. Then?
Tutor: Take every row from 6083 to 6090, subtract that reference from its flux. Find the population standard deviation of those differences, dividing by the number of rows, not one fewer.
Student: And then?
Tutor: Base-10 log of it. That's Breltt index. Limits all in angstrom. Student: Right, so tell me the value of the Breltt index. -0.07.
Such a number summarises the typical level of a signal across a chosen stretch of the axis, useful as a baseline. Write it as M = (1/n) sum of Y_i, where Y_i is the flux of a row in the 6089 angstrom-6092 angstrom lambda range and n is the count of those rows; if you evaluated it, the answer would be 35.4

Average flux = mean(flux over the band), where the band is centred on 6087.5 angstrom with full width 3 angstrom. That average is 36.2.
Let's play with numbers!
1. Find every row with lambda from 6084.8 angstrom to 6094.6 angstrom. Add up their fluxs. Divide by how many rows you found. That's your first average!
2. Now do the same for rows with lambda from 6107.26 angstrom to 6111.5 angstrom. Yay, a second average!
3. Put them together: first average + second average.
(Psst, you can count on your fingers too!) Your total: 71.3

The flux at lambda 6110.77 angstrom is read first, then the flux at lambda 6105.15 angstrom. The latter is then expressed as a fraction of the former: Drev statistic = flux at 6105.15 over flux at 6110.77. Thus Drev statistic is 1.05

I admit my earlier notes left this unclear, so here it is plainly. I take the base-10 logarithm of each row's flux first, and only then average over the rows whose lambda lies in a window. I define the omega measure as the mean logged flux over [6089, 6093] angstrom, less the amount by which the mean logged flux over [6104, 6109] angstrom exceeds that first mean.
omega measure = 1.55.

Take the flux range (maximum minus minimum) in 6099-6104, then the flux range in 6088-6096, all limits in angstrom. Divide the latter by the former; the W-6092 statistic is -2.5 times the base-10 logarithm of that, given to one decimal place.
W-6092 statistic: 1.2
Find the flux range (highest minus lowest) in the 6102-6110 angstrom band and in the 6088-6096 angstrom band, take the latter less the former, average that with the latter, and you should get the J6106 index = -1.5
